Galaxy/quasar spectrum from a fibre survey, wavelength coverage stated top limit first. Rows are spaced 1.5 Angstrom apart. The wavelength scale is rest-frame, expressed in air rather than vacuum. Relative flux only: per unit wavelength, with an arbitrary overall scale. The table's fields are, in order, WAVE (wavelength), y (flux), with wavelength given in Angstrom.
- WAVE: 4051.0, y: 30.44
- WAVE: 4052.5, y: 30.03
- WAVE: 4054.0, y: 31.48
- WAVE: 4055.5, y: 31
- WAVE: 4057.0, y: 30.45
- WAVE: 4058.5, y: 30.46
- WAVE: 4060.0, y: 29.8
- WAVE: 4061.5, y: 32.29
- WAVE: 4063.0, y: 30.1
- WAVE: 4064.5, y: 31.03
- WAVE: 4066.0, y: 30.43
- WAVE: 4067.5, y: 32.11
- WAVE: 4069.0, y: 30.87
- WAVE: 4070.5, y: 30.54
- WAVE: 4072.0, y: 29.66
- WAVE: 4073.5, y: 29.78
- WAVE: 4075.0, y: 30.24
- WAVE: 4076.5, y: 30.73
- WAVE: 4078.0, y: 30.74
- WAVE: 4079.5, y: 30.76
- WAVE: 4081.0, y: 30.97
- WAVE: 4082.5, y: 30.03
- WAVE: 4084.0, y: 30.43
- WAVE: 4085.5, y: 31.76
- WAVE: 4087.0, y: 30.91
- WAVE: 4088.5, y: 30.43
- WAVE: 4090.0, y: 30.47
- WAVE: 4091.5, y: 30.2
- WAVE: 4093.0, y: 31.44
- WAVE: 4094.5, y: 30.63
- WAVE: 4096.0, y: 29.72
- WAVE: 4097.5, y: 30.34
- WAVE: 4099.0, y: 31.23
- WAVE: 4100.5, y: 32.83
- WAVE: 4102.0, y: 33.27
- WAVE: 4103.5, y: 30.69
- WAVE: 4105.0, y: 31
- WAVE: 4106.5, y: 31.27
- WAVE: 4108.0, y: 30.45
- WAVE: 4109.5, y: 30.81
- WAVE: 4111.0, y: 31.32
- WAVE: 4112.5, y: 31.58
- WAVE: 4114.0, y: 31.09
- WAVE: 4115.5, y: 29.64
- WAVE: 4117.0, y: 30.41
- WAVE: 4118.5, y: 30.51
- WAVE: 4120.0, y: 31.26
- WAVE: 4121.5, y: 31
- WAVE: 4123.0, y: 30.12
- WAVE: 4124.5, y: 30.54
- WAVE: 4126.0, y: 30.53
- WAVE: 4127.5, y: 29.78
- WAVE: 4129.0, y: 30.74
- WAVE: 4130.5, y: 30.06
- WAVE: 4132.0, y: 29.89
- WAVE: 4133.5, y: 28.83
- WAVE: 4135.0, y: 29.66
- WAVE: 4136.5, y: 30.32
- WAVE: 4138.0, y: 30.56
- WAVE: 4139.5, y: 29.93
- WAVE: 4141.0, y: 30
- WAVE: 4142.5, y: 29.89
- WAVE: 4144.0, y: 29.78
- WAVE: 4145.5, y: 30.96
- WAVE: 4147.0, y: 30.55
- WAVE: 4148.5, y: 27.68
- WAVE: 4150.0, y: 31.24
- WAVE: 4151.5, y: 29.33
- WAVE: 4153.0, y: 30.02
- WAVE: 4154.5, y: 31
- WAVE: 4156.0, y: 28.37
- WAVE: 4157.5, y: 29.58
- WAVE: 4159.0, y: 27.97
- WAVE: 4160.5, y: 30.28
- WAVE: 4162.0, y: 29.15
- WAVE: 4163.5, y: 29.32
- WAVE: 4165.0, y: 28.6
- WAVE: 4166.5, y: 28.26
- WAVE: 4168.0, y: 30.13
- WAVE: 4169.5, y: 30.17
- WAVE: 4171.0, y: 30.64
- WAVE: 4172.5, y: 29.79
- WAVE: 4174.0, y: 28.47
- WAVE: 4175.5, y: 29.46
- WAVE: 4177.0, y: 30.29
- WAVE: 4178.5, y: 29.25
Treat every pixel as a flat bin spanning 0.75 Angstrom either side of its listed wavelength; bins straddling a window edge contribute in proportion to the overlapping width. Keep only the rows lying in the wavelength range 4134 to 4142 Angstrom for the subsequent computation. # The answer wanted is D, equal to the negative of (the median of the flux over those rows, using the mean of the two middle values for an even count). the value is -30.0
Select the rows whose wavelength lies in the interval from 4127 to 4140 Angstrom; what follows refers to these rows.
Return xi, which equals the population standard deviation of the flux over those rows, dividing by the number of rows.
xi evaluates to 0.5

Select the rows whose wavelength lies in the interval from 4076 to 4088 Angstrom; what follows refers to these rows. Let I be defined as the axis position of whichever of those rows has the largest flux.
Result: 4085.5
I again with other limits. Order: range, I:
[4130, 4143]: 4138.0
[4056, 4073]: 4061.5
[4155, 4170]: 4160.5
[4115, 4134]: 4120.0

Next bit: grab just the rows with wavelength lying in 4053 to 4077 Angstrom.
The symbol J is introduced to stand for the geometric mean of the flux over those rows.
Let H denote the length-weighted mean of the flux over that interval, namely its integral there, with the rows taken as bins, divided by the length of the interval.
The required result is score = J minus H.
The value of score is -0.002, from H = 30.7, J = 30.7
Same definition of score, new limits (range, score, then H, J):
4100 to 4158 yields -0.010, 30.4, 30.4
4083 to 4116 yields -0.014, 31.0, 31.0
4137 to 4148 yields 0.053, 30.2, 30.2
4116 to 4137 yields 0.002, 30.3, 30.3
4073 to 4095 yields -0.014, 30.6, 30.6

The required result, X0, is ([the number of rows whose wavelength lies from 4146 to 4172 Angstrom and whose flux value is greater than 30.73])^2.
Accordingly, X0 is 4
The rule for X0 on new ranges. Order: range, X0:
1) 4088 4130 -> 169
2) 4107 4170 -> 100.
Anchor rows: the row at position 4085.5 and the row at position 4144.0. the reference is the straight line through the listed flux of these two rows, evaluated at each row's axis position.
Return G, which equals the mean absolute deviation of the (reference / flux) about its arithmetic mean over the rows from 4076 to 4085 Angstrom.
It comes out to 0.006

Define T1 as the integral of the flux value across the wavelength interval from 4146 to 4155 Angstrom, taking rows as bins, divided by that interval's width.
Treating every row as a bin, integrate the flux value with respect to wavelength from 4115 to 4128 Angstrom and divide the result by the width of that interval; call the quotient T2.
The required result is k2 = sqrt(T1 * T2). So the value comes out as 30.21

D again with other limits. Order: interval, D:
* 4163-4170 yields -29.3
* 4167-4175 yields -30.1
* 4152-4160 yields -29.6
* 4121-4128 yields -30.5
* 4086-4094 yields -30.5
